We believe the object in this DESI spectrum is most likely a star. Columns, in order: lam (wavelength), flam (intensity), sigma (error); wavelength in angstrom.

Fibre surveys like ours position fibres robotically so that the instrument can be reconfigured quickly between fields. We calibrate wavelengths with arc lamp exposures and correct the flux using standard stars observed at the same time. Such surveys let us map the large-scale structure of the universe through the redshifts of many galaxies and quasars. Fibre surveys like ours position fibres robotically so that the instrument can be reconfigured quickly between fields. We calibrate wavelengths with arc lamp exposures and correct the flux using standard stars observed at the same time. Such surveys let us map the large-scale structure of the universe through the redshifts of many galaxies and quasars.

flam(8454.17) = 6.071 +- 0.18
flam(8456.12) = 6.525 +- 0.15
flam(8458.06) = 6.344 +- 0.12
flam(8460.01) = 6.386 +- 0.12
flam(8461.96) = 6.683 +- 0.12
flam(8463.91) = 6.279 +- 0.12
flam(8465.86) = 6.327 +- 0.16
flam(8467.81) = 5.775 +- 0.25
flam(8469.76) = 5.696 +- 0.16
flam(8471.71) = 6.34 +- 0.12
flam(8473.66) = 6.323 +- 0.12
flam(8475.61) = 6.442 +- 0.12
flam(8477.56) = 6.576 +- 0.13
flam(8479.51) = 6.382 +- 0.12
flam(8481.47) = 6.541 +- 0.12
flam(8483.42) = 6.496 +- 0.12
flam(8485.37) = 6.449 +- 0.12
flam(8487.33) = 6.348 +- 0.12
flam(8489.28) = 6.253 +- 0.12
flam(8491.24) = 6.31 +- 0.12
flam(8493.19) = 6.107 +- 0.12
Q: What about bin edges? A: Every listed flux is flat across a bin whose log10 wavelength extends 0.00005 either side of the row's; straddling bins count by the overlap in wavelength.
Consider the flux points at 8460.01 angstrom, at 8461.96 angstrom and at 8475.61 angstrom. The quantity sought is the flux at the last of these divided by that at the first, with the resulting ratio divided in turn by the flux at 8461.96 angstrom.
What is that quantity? 0.151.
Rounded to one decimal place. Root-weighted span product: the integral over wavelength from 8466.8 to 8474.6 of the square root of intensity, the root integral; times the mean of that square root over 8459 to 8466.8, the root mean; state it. 48.5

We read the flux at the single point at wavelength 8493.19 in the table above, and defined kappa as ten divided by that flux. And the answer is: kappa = 1.637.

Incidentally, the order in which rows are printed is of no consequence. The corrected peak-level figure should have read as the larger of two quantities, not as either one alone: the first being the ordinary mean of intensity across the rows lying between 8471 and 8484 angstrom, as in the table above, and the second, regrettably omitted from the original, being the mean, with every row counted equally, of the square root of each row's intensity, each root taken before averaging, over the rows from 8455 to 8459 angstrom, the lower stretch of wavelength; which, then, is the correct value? 6.44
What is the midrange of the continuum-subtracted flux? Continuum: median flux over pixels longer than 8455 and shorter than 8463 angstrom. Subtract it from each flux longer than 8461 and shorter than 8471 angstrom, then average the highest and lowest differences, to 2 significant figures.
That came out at -0.27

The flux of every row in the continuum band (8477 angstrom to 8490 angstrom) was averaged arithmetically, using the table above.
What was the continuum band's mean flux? 6.43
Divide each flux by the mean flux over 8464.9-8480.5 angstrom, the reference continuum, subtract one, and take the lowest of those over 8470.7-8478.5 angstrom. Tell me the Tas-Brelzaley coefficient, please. 0.015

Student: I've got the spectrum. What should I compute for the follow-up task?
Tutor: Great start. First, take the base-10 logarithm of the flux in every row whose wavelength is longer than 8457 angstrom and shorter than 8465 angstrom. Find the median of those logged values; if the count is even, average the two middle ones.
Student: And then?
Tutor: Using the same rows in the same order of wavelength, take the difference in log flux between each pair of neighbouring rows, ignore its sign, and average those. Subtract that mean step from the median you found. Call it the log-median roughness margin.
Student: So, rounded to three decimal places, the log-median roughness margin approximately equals 0.787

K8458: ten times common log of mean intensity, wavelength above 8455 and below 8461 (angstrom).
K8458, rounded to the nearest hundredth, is 8.07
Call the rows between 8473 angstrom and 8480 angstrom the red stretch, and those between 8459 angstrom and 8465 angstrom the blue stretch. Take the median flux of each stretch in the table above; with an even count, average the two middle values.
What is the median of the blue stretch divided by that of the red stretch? 0.996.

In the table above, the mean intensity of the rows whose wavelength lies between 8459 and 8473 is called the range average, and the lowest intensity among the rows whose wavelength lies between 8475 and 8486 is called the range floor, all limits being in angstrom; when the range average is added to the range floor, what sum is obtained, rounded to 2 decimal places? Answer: 12.59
